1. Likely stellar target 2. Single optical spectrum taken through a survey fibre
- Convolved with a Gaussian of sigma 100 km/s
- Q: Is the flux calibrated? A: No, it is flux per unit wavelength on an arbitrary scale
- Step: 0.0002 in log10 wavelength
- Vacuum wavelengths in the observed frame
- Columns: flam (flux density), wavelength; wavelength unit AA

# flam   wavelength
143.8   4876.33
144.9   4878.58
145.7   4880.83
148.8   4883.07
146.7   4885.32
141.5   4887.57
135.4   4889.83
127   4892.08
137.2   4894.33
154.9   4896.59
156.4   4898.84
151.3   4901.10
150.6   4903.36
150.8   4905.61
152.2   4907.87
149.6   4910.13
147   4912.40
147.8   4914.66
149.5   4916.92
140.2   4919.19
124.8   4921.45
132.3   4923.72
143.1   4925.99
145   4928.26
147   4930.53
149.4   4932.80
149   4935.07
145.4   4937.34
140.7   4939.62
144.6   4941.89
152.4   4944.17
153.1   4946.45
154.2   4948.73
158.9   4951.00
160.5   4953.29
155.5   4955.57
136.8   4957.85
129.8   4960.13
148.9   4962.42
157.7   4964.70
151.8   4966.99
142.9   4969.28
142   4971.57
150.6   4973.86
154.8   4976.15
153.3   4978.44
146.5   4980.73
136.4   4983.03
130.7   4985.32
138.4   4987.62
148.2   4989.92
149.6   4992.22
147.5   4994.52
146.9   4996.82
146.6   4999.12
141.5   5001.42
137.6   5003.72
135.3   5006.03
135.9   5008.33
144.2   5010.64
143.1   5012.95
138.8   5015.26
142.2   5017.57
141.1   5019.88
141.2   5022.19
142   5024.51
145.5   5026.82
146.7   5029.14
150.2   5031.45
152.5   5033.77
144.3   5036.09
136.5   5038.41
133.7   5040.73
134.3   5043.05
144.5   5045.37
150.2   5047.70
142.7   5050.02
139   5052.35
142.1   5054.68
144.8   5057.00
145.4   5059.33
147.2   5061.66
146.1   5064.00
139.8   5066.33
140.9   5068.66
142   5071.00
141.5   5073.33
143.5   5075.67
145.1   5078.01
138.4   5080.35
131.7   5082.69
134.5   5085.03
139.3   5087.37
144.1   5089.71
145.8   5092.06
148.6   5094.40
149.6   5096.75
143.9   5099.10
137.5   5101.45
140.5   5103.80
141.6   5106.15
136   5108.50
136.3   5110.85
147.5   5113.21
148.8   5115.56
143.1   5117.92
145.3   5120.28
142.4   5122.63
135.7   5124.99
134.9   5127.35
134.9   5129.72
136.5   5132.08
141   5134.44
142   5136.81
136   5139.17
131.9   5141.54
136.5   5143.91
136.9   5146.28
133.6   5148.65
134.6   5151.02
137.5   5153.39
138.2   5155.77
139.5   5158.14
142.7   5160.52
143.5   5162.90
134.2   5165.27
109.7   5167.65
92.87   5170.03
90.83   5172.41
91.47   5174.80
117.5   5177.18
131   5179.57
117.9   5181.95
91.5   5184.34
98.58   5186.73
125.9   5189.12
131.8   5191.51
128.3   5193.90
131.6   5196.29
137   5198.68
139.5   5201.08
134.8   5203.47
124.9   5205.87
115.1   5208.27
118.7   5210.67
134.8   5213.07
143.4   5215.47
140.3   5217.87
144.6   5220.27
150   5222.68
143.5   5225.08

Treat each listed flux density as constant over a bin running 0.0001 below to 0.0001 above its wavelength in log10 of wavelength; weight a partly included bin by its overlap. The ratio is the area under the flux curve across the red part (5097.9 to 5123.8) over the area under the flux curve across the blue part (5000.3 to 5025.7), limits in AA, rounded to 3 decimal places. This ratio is 1.033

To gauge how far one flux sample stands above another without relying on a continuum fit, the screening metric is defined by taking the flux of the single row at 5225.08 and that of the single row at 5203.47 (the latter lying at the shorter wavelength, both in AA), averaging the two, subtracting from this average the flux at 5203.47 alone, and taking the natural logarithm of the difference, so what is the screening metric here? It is 1.47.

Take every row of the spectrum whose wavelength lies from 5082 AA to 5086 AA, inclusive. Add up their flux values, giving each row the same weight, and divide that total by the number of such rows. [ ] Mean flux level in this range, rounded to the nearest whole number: 133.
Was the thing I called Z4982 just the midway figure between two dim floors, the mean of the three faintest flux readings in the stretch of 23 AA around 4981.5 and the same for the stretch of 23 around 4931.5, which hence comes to 134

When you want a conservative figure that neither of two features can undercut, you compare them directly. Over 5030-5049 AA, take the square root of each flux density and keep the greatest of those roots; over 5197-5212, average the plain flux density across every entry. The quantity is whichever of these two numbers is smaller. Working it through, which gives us 12.3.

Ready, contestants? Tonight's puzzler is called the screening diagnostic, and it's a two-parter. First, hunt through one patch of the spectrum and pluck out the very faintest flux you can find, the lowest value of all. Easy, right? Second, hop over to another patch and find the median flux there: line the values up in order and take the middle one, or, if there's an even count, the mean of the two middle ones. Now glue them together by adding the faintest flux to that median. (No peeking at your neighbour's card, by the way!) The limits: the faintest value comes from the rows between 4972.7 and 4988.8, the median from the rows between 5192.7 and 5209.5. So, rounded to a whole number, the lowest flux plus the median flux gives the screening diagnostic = 262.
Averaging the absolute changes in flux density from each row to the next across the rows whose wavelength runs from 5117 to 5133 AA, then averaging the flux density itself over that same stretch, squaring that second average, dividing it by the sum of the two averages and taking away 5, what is 132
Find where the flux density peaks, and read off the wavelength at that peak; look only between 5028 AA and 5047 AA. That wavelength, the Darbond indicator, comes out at 5033.77 AA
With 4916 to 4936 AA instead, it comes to 4916.92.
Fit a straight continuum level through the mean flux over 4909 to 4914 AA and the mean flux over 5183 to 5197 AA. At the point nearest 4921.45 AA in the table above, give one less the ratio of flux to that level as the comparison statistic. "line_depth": 0.15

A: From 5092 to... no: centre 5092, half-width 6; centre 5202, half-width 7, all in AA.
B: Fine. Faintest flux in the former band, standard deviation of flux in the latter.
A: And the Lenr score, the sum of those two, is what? 148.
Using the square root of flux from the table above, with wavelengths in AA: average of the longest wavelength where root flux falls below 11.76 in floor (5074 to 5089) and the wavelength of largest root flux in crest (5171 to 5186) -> 5132.3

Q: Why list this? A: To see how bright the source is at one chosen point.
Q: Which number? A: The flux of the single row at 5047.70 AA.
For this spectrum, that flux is 150.2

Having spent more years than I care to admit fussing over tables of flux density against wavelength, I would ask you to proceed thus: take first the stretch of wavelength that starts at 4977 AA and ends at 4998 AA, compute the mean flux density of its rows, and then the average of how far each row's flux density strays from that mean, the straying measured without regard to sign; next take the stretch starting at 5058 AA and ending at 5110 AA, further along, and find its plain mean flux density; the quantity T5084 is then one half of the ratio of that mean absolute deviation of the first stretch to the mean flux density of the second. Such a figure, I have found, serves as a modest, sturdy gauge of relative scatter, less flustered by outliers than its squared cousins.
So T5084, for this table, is 0.021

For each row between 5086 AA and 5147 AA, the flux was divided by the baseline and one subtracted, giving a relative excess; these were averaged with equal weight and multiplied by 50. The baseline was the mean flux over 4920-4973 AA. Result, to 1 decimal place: -1.9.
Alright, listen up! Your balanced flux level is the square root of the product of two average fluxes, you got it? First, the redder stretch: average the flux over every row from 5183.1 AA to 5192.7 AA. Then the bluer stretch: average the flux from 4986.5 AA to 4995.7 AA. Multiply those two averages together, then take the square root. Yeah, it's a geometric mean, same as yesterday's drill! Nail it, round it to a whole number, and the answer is 128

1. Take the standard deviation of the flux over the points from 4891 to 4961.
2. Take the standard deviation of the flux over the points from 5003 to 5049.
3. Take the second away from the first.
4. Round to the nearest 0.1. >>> 3.6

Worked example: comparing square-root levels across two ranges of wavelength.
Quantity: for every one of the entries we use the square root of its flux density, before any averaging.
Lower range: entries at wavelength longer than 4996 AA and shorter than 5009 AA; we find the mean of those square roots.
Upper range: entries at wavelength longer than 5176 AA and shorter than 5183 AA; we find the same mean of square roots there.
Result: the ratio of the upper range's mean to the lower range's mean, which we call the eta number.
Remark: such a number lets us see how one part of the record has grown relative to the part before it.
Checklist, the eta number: 0.93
